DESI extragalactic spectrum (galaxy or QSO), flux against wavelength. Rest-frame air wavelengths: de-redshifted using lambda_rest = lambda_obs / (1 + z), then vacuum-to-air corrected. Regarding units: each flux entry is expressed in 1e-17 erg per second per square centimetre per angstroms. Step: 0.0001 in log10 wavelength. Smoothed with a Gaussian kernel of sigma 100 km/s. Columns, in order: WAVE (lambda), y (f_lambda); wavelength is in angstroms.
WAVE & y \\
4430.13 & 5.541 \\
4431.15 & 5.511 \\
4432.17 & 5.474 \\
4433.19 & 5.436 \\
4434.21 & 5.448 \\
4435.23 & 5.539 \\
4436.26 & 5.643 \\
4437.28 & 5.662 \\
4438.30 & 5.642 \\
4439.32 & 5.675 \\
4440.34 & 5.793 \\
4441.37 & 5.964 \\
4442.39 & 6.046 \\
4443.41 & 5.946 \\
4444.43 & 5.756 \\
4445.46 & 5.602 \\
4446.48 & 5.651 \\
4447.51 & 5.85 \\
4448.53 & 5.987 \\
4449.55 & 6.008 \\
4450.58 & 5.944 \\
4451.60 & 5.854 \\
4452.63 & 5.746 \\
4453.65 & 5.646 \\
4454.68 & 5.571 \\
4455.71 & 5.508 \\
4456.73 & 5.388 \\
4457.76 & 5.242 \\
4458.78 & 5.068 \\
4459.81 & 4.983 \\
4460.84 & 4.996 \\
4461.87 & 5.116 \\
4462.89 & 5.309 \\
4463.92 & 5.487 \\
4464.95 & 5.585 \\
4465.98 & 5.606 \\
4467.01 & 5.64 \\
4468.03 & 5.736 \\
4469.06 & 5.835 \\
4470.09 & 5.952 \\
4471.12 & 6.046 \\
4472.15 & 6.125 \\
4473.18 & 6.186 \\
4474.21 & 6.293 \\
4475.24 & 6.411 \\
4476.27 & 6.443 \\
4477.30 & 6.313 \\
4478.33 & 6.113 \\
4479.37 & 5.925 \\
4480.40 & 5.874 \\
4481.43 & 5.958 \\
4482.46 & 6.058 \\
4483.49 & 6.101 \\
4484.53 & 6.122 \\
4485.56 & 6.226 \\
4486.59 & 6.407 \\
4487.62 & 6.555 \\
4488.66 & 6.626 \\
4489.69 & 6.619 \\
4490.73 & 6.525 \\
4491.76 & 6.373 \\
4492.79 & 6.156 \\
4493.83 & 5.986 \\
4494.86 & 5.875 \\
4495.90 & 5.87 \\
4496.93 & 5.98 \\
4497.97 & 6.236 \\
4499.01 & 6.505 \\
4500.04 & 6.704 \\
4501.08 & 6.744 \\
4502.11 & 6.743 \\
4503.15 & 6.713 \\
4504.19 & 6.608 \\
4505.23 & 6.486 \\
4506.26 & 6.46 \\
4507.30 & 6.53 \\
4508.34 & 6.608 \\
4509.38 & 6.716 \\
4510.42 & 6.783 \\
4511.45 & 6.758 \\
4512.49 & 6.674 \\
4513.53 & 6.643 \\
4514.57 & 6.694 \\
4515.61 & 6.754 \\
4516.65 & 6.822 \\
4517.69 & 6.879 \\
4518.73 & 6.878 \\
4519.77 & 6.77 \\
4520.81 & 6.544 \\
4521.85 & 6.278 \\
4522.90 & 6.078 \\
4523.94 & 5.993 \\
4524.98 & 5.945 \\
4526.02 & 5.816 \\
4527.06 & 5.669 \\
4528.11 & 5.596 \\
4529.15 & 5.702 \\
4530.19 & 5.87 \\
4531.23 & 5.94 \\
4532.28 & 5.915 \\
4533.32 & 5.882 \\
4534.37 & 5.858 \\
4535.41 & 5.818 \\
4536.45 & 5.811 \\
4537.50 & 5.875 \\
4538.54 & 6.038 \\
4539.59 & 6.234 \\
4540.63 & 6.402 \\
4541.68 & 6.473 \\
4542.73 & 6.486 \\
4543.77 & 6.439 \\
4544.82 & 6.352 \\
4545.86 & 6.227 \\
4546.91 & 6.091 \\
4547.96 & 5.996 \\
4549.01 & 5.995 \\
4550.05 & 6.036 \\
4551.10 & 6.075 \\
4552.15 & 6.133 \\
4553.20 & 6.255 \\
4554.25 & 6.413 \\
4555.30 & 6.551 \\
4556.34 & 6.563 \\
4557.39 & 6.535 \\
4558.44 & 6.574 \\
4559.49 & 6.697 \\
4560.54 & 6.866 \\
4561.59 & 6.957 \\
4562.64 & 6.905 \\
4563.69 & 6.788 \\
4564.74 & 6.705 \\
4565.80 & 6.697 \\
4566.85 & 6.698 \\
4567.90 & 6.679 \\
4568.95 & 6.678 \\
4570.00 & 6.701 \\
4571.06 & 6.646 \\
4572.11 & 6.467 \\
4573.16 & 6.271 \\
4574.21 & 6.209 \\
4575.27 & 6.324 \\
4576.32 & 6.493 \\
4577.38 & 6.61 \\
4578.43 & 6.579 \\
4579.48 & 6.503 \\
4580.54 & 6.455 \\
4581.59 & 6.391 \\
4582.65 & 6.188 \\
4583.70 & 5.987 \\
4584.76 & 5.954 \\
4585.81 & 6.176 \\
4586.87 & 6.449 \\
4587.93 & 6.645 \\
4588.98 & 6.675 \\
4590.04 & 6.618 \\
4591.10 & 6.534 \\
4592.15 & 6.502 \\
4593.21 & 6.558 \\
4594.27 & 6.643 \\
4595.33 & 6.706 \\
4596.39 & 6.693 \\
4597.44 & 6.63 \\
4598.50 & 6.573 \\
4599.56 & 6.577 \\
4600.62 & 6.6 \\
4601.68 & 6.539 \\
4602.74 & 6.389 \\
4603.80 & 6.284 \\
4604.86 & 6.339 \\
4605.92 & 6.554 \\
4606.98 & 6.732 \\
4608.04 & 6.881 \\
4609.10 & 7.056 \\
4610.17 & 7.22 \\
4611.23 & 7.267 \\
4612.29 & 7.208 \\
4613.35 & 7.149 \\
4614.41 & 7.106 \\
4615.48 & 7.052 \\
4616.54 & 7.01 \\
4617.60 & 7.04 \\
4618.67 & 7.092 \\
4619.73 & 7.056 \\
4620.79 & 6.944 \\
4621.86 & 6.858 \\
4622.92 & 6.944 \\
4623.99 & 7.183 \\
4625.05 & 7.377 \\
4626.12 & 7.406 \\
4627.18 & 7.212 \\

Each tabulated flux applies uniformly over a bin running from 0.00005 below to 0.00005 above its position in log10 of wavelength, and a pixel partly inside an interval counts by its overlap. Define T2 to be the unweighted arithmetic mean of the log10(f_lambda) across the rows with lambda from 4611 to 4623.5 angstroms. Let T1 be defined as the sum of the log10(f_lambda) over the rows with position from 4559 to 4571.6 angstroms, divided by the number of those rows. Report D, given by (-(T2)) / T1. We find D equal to -1.02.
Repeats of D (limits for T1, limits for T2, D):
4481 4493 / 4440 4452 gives -0.96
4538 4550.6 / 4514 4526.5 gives -1.02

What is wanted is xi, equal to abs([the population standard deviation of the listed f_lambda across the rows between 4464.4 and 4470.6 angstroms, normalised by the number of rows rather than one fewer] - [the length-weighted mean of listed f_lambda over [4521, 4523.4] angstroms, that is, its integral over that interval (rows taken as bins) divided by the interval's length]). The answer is 6.1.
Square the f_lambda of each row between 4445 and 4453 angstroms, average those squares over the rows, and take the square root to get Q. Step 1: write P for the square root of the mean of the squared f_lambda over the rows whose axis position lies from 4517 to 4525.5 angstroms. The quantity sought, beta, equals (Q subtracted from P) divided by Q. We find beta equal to 0.10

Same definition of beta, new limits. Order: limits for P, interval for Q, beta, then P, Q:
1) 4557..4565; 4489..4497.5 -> 0.09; 6.8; 6.2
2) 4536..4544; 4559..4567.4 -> -0.08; 6.2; 6.8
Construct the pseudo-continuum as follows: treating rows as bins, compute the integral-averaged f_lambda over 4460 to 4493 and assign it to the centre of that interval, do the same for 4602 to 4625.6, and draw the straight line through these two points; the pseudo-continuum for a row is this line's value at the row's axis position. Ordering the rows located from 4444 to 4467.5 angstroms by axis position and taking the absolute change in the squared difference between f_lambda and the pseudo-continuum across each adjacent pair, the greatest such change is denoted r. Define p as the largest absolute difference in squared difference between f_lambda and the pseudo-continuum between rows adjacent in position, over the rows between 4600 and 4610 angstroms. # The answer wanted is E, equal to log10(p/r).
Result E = -0.17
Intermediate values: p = 0.181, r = 0.27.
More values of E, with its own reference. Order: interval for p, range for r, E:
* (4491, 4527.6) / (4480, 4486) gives 0.97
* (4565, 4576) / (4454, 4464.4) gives -0.35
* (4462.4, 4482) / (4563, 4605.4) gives -0.21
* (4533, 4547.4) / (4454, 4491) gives -0.26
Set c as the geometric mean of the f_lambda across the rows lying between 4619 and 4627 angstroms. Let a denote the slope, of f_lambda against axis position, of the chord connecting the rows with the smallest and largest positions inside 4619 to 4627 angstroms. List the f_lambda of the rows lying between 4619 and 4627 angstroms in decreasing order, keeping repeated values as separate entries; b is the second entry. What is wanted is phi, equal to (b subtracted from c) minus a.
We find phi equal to -0.32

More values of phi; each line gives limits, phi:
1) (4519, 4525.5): -0.12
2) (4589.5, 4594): 0.01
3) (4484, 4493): -0.22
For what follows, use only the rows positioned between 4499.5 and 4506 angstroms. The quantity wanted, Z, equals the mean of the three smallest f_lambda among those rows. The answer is 6.6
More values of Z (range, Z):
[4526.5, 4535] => 5.7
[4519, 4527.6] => 5.8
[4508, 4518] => 6.6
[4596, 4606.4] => 6.3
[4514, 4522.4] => 6.5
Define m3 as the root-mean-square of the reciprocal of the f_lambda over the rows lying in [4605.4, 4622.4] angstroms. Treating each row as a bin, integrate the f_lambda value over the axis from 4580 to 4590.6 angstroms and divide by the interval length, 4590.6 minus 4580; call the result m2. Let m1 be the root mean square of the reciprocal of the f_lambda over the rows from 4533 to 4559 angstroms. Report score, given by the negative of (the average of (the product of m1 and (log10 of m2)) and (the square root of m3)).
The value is -0.254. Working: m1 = 0.162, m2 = 6.35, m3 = 0.143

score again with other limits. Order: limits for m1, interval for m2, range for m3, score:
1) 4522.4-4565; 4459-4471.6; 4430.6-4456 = -0.269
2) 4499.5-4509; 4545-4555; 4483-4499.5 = -0.260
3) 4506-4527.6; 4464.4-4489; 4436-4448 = -0.269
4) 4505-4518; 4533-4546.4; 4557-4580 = -0.254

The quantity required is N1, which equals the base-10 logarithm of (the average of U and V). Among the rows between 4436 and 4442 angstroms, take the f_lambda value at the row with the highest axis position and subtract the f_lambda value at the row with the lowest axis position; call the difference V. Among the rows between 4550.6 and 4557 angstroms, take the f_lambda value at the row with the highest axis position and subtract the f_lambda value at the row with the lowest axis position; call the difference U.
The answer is -0.4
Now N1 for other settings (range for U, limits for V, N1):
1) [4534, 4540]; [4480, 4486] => -0.4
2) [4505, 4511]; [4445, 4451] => -0.5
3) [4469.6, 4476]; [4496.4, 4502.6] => -0.2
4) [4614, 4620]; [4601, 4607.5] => -1.1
